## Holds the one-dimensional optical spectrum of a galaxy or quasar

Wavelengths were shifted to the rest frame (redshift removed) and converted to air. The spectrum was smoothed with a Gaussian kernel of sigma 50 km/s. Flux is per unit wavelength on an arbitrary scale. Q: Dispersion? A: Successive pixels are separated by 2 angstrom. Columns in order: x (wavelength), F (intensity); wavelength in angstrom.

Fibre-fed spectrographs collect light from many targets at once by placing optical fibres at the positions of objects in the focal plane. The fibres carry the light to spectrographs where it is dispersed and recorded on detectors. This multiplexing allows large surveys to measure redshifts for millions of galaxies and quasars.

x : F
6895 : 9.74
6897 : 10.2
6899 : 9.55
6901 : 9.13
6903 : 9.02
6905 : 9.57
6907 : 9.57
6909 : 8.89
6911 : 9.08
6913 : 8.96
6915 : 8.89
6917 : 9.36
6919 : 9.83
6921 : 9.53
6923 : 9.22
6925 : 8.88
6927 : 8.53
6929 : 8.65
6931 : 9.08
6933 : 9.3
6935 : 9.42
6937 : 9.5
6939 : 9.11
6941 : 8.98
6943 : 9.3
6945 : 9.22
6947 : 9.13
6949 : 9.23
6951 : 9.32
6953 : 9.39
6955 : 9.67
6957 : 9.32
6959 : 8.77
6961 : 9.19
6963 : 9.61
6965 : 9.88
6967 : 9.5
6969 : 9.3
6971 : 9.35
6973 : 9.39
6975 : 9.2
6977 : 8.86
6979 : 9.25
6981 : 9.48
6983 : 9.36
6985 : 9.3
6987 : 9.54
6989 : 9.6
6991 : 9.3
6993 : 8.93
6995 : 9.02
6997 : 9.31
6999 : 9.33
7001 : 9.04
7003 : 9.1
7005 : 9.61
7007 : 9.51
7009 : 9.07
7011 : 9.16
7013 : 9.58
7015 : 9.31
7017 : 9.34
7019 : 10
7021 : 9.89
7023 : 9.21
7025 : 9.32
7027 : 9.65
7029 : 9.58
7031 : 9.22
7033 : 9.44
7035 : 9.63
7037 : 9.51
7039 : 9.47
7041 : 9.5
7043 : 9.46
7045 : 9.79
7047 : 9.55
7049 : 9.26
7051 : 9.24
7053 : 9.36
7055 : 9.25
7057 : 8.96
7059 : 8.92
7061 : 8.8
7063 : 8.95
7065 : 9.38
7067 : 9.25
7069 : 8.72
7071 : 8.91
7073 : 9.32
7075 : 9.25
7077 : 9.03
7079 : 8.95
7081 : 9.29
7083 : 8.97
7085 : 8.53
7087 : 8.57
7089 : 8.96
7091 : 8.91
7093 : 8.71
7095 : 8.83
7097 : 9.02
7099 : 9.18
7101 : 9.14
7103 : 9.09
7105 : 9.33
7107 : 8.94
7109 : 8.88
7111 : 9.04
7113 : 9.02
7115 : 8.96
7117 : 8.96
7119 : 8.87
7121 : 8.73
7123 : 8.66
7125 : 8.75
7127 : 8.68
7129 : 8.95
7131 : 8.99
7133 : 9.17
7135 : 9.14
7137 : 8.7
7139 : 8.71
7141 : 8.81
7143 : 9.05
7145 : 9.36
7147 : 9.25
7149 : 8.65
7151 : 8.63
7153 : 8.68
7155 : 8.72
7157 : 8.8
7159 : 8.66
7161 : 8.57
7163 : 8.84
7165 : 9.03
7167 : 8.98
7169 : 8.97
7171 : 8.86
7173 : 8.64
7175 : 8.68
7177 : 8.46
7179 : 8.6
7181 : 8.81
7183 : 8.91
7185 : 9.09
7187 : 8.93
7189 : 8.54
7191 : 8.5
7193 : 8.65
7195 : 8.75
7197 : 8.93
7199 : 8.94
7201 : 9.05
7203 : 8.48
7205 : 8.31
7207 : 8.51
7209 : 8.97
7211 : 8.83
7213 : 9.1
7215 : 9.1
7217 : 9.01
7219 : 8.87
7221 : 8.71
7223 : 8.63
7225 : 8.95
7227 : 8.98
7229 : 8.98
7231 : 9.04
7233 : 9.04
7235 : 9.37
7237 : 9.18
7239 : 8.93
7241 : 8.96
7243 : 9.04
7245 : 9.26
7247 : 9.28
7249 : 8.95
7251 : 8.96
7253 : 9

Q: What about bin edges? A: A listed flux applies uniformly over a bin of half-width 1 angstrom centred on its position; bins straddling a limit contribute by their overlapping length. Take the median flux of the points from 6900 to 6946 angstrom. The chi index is 9.13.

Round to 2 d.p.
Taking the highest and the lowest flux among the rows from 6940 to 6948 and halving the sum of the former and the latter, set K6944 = 9.14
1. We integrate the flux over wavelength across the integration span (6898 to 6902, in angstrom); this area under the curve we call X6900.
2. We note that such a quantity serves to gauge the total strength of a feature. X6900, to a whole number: 37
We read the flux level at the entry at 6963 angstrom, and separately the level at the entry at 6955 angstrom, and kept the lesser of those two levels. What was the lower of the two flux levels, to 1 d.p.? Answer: 9.6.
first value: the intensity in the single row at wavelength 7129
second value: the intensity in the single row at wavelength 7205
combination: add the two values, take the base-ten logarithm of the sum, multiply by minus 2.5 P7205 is -3.09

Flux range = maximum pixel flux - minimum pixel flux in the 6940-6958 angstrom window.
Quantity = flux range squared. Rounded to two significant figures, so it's 0.48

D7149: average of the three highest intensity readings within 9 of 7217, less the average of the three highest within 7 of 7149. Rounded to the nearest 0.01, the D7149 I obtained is -0.15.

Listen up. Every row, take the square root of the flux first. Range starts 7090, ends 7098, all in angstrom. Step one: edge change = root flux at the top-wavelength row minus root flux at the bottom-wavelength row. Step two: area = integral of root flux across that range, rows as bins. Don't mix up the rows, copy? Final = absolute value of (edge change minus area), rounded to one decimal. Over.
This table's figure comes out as 23.8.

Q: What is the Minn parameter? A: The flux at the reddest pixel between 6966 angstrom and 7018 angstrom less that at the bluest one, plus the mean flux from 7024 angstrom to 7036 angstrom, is 9.3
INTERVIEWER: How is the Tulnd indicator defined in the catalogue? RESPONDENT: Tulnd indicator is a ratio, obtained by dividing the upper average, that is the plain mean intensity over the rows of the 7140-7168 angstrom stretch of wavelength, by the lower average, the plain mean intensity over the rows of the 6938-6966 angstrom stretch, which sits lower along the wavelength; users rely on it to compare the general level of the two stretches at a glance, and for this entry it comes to 0.95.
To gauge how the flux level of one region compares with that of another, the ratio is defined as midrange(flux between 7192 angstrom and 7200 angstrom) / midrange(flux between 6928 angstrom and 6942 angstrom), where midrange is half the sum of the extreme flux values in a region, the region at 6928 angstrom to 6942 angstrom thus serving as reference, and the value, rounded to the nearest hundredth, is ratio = 0.97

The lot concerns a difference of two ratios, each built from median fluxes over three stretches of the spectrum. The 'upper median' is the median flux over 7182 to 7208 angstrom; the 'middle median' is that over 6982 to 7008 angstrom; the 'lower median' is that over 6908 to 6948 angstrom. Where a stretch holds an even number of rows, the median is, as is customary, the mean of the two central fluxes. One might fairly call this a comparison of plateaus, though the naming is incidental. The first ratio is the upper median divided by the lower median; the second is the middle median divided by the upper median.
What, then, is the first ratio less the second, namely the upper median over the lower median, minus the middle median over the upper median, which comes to -0.10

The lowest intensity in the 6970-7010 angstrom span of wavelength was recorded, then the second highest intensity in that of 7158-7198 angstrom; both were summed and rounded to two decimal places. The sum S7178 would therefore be 17.89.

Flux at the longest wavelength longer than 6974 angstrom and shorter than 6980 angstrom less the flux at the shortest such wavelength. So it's 0.05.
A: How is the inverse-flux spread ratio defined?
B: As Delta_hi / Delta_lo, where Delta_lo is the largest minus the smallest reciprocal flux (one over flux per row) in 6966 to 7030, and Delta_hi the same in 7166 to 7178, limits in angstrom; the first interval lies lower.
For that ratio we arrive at 0.53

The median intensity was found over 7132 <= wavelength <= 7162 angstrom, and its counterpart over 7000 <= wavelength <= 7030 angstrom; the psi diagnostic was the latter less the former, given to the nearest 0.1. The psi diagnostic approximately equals 0.6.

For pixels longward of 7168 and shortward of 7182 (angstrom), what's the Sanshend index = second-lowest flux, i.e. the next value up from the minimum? 8.6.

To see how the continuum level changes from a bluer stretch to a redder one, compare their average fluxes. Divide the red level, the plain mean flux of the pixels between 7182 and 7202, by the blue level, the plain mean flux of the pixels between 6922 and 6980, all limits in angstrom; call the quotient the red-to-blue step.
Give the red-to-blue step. 0.96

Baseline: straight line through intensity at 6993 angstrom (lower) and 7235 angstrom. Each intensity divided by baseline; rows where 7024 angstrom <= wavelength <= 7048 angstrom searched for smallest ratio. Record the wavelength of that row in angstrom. 7031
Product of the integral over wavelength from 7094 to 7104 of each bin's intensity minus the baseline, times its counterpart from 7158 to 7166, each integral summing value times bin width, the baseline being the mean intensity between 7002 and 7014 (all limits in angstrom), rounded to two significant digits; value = 13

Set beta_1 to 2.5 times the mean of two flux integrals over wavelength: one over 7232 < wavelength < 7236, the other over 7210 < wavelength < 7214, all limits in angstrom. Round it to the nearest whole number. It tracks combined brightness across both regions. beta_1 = 91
